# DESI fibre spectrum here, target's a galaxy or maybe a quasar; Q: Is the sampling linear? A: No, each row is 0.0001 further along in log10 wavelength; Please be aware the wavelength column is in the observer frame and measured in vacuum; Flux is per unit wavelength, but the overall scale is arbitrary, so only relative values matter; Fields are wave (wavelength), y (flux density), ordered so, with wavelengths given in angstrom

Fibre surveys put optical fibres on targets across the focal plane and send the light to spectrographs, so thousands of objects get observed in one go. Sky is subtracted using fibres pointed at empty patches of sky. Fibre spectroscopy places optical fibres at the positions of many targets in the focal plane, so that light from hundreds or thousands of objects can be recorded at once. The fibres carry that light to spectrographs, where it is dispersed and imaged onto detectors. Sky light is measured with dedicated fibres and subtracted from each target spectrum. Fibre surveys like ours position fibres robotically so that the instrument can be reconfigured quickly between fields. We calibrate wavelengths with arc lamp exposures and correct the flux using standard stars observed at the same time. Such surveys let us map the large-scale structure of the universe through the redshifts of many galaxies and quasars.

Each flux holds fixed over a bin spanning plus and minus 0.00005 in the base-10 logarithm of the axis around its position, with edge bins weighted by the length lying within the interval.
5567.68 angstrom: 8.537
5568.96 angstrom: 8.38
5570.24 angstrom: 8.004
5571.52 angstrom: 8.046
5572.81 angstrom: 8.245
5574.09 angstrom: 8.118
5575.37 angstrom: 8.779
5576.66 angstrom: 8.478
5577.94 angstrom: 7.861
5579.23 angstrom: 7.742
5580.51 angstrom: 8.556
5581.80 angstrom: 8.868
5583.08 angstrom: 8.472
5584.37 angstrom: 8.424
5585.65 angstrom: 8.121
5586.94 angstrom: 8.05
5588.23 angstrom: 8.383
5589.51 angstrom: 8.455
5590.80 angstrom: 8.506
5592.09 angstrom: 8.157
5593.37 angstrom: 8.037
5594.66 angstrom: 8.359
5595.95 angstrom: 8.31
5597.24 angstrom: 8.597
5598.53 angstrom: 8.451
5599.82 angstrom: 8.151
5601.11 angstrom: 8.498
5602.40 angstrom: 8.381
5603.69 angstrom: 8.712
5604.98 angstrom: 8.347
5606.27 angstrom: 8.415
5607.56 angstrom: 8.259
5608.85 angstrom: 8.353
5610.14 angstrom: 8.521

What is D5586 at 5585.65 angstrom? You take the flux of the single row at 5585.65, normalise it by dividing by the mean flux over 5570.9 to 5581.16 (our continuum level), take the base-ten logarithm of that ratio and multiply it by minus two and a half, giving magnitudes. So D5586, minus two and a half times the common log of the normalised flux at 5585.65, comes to 0.01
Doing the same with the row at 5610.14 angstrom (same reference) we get -0.04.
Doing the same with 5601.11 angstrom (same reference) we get -0.04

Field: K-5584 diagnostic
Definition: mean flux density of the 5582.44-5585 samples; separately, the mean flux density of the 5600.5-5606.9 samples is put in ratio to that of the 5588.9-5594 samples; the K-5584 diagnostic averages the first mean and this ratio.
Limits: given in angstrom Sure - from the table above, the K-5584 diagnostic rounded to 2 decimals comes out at 4.73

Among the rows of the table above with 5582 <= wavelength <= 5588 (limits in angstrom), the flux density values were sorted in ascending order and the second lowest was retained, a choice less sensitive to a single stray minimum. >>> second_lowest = 8.121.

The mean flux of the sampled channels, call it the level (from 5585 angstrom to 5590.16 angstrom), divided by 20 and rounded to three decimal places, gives 0.413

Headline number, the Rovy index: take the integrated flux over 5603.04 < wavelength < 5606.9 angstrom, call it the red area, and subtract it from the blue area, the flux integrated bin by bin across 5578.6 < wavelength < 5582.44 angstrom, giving -0.5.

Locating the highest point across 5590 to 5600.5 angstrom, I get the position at 5597.24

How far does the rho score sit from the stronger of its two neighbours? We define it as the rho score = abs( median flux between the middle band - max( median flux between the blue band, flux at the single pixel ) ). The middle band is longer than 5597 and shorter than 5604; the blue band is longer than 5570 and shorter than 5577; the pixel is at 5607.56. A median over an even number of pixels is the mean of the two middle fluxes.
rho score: 0.22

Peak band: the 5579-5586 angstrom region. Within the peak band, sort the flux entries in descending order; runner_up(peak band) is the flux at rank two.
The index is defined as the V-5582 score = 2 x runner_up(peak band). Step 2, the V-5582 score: 17.1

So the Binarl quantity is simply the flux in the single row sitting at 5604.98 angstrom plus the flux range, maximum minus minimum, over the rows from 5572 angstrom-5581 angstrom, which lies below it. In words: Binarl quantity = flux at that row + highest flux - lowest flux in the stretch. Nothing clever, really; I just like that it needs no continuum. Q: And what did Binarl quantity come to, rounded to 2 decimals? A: 9.38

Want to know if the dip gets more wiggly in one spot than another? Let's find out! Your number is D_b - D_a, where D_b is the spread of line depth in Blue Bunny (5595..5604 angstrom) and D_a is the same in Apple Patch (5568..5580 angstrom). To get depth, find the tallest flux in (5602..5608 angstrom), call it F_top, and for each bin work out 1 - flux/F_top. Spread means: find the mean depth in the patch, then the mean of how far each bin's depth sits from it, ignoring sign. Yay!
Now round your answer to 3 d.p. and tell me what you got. -0.013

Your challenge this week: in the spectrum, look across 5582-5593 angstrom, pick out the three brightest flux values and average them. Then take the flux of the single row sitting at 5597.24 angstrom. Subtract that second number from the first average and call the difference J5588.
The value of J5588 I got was -0.12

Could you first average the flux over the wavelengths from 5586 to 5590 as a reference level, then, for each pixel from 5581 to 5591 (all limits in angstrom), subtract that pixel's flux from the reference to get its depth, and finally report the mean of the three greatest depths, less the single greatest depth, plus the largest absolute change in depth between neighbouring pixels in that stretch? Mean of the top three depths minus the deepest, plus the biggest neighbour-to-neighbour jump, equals 0.26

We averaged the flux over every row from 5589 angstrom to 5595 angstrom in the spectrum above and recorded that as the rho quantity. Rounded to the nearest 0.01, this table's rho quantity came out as 8.30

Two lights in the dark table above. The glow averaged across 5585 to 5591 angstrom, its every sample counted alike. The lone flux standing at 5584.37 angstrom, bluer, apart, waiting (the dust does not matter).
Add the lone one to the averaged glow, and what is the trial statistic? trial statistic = 16.7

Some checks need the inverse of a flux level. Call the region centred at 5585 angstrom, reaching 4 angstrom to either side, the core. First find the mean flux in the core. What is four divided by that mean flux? 0.477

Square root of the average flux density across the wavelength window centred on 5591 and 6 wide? 2.88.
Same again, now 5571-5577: 2.89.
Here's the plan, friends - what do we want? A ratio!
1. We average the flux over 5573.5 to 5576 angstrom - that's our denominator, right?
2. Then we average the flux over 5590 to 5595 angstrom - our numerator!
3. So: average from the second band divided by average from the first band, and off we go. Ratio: 0.98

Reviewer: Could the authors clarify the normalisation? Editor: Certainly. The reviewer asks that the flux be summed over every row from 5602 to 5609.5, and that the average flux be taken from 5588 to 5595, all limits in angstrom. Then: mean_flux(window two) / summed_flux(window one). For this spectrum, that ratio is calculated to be 0.1648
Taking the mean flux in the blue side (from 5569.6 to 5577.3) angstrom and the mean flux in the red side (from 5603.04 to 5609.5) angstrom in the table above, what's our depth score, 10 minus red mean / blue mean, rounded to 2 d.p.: 8.98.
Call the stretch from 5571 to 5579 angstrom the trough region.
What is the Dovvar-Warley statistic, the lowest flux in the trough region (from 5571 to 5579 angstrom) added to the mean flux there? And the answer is 16.1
